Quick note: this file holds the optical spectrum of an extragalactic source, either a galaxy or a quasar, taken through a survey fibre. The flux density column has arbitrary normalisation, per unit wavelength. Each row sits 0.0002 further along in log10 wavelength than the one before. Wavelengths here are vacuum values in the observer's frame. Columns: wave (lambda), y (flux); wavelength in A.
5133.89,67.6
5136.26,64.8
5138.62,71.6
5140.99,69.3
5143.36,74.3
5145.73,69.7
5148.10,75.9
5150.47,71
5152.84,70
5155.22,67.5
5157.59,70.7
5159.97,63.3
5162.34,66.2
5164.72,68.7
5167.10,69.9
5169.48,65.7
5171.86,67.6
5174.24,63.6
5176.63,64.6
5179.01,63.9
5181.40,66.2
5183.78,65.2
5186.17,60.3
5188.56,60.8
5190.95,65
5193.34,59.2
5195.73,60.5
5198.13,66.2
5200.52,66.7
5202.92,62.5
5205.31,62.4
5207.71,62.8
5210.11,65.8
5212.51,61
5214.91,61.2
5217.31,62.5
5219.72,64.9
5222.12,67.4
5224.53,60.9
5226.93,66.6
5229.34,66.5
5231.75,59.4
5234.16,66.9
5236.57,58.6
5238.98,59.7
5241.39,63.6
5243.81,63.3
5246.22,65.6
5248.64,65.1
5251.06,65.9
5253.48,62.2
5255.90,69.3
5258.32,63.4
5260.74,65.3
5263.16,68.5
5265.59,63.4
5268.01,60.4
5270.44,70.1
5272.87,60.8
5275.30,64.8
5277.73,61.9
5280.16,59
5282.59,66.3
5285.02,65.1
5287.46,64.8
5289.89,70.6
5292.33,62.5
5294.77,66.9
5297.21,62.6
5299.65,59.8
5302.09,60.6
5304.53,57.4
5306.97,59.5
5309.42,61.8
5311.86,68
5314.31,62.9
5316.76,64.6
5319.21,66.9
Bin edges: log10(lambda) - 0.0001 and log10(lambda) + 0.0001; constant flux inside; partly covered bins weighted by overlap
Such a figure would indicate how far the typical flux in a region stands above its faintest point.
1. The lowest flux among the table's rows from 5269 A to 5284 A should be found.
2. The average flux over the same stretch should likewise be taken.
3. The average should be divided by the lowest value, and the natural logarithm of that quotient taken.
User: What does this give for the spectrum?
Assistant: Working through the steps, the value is 0.08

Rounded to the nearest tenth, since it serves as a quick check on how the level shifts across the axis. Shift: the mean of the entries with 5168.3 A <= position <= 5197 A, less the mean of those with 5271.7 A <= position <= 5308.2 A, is 0.7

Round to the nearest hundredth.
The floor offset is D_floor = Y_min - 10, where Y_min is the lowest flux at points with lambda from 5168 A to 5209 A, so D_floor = 49.20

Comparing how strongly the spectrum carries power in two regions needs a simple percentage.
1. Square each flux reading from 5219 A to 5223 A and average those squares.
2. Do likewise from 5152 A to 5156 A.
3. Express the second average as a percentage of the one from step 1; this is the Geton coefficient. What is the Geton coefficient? 108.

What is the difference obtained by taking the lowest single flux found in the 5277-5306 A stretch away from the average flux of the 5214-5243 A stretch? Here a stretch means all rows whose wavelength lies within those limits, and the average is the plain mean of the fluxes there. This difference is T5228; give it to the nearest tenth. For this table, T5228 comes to 5.8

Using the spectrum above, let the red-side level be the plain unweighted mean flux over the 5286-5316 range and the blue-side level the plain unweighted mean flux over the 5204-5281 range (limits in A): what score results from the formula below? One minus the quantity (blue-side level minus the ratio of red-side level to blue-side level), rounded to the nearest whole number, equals -62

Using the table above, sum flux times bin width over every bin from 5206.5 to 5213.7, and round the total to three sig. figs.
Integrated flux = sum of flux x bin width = 455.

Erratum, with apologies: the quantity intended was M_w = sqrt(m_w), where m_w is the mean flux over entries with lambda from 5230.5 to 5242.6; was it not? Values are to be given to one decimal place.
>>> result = 7.9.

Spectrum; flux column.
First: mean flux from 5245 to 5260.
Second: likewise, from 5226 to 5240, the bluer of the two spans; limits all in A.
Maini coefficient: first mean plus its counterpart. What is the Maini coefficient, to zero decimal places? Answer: 128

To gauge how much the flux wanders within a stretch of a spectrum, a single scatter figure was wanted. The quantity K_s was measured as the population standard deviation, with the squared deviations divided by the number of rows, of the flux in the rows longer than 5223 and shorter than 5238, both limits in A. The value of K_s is 3.6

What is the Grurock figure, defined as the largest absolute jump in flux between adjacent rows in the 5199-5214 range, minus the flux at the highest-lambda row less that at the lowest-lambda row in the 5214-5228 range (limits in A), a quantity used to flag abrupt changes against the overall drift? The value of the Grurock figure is -1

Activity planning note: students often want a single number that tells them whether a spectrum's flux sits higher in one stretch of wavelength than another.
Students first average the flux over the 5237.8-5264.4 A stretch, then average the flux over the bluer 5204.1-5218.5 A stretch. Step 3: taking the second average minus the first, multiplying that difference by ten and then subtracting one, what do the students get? -22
